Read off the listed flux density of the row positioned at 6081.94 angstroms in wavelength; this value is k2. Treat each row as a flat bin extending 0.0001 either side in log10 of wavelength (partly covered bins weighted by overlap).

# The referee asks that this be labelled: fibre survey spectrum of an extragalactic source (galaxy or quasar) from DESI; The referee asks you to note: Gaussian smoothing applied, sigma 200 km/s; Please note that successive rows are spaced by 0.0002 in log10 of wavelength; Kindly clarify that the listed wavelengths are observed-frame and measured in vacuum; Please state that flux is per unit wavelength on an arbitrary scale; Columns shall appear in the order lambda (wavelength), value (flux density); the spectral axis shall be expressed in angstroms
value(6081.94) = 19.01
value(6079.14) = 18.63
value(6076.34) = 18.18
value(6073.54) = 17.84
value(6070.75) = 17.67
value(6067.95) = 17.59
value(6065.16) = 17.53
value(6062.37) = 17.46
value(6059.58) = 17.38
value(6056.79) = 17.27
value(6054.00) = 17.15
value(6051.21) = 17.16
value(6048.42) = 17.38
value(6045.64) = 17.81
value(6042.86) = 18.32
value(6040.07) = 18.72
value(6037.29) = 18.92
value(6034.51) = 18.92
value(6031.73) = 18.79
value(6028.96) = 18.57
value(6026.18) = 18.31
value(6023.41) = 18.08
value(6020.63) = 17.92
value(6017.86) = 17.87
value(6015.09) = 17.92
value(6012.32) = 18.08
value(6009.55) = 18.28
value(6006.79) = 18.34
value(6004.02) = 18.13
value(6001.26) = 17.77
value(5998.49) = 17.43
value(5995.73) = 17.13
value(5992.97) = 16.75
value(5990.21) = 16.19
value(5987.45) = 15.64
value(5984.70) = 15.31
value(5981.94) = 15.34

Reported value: 19.01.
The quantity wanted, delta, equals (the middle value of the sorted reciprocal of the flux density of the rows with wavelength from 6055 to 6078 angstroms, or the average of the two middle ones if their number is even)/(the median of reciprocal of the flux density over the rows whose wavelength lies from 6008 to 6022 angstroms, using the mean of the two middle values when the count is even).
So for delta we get 1.02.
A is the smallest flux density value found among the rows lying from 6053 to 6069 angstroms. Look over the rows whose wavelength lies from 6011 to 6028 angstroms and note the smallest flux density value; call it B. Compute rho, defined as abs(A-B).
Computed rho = 0.7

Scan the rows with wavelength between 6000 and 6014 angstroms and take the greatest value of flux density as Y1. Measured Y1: 18.34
